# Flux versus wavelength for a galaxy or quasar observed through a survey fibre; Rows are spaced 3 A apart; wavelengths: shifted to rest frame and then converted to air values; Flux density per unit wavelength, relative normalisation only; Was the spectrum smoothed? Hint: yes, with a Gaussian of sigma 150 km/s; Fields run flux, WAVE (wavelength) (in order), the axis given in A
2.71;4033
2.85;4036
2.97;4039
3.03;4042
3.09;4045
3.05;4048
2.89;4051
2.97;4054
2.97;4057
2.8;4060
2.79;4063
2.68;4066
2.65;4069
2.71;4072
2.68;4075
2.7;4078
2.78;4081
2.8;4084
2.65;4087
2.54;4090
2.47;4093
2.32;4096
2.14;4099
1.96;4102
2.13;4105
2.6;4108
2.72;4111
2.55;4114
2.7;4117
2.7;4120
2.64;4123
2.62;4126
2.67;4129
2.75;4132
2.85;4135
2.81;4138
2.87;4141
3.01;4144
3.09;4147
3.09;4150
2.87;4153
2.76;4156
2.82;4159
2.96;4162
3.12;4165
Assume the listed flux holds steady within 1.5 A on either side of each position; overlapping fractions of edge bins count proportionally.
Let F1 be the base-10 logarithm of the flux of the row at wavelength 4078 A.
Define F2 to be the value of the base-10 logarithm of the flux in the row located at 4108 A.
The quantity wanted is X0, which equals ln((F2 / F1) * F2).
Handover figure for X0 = -0.92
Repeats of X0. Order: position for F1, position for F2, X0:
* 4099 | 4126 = -0.64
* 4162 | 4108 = -1.01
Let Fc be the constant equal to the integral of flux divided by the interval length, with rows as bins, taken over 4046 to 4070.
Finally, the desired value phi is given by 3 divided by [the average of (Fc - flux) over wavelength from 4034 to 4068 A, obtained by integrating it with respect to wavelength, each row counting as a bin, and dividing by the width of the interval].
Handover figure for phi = -59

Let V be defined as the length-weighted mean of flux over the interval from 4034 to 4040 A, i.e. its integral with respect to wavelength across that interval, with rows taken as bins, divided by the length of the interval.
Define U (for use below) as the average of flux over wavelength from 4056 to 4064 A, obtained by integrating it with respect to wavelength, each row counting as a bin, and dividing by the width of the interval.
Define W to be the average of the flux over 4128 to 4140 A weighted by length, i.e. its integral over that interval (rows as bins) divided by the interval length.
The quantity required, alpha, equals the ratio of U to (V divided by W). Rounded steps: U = 2.85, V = 2.89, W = 2.78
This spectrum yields 2.7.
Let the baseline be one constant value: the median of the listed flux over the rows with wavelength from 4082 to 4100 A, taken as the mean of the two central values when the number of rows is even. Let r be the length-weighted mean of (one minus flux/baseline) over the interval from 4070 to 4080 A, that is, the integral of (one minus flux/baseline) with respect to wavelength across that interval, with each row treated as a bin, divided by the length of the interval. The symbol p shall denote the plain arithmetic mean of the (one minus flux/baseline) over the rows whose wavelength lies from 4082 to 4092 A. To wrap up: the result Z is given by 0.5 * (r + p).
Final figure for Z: -0.07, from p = -0.06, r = -0.08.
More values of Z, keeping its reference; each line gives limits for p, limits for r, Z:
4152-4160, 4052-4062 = -0.14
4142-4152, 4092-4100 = -0.07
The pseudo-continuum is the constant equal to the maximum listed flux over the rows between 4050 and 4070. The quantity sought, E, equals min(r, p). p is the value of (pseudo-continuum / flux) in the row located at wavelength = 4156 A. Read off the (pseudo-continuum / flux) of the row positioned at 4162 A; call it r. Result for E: 1.00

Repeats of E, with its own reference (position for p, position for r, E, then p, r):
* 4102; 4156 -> 1.08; 1.52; 1.08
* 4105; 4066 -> 1.11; 1.39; 1.11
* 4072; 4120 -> 1.10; 1.10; 1.10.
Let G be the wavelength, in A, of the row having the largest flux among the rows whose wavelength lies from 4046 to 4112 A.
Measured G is 4048 A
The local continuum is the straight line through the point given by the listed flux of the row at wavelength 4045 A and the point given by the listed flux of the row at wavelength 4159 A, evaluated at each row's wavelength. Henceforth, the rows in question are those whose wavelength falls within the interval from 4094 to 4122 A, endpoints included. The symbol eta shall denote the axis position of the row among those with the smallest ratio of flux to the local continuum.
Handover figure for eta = 4102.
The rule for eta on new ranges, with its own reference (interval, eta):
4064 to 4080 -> 4069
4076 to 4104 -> 4102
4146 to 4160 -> 4156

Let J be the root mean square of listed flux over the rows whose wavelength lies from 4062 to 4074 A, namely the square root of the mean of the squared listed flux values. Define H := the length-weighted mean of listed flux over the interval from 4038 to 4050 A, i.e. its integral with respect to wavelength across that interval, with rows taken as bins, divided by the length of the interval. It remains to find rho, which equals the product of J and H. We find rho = 8.21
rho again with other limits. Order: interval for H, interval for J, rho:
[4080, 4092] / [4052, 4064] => 7.73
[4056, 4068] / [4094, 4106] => 5.99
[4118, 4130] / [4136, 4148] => 7.84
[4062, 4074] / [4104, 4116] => 6.78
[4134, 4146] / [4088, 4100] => 6.87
